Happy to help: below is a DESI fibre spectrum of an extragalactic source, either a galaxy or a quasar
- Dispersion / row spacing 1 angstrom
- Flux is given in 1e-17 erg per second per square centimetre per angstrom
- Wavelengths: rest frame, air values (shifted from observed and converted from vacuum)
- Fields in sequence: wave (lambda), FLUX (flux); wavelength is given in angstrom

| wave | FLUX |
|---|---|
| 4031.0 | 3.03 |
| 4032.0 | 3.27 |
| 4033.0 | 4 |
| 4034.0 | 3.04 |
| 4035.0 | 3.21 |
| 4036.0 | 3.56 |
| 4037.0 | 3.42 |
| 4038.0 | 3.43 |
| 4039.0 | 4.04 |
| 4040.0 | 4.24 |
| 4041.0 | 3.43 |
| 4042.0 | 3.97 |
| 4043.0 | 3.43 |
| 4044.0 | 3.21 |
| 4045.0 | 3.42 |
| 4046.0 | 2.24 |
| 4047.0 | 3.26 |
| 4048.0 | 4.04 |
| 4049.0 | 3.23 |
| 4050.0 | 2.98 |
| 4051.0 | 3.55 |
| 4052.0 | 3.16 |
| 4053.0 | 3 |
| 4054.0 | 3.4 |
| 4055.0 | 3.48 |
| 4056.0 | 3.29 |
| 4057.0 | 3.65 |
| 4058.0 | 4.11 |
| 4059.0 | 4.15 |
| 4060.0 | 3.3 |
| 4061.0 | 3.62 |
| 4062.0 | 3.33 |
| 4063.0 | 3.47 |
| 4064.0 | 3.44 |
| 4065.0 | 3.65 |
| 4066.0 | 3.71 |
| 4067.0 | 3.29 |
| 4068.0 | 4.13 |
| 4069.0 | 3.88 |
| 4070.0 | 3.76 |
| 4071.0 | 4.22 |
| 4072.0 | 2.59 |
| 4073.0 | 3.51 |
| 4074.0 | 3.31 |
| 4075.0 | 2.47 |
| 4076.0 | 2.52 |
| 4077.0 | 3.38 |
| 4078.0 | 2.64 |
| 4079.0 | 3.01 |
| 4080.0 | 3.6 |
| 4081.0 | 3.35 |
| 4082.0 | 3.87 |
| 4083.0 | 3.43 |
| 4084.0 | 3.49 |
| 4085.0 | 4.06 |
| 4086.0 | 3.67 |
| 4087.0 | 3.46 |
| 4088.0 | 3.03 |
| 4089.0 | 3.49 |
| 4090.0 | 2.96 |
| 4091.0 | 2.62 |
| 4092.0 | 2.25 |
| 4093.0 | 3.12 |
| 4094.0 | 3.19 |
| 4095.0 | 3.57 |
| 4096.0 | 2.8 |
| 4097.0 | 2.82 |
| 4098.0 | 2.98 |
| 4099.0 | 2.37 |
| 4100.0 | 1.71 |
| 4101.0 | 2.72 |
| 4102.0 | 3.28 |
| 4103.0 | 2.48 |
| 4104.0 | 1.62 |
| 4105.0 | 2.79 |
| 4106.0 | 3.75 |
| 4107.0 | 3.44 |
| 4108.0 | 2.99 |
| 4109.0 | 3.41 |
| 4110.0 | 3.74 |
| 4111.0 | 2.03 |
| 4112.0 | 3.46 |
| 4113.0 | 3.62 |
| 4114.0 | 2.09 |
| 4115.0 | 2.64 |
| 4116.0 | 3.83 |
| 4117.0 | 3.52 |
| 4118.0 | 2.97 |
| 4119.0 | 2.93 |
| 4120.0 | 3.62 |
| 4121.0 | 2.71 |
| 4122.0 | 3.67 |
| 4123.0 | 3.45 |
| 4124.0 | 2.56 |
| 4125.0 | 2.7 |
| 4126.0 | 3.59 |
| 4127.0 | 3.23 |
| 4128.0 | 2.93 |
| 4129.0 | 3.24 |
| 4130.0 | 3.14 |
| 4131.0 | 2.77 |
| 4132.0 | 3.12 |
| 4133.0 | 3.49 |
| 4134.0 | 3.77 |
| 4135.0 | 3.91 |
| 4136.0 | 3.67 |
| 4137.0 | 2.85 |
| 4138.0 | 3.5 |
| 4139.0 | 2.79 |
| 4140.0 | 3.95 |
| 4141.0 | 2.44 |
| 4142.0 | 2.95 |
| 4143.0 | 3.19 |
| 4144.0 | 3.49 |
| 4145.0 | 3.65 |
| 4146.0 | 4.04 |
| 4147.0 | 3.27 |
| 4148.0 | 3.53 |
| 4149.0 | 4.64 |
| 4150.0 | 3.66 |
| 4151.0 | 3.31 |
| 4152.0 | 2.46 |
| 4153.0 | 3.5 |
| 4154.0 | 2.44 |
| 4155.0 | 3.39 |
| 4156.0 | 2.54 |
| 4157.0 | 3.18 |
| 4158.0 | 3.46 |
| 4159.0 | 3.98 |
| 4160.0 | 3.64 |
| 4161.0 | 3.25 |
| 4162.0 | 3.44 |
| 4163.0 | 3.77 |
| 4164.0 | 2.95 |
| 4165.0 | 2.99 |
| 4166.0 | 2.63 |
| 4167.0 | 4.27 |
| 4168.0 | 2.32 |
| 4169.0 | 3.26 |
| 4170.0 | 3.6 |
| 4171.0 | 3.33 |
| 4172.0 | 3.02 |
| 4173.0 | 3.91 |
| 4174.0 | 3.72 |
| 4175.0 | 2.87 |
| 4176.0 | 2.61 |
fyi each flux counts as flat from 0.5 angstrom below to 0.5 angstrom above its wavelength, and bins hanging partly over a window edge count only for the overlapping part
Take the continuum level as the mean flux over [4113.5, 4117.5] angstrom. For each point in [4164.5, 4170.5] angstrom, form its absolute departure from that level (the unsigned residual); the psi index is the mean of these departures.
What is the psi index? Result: 0.53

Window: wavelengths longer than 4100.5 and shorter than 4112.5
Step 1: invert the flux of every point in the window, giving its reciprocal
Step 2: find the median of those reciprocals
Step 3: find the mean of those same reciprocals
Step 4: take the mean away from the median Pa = -0.0375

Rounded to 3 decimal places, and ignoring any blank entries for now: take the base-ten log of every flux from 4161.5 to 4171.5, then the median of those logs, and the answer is 0.518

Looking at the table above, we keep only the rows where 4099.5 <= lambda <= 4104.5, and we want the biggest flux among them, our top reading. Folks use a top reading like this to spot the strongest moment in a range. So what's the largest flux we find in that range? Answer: 3.28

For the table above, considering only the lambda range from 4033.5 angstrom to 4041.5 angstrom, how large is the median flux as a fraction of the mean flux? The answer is 0.97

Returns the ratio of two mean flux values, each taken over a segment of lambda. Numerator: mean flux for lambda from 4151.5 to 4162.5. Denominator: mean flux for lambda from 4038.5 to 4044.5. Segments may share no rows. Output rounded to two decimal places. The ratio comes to 0.86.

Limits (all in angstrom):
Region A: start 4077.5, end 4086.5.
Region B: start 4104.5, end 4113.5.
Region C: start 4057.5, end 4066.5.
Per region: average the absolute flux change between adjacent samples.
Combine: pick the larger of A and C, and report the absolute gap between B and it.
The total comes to 0.3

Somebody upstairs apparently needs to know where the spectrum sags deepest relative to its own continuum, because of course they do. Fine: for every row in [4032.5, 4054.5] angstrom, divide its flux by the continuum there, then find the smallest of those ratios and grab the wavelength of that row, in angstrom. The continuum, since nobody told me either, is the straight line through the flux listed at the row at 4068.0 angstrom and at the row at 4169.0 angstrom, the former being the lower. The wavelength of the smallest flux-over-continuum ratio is 4046.0 angstrom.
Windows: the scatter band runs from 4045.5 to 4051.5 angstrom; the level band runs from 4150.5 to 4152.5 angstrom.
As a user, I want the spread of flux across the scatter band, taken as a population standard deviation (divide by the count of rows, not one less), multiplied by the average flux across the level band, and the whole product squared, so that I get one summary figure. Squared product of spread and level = 2.50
